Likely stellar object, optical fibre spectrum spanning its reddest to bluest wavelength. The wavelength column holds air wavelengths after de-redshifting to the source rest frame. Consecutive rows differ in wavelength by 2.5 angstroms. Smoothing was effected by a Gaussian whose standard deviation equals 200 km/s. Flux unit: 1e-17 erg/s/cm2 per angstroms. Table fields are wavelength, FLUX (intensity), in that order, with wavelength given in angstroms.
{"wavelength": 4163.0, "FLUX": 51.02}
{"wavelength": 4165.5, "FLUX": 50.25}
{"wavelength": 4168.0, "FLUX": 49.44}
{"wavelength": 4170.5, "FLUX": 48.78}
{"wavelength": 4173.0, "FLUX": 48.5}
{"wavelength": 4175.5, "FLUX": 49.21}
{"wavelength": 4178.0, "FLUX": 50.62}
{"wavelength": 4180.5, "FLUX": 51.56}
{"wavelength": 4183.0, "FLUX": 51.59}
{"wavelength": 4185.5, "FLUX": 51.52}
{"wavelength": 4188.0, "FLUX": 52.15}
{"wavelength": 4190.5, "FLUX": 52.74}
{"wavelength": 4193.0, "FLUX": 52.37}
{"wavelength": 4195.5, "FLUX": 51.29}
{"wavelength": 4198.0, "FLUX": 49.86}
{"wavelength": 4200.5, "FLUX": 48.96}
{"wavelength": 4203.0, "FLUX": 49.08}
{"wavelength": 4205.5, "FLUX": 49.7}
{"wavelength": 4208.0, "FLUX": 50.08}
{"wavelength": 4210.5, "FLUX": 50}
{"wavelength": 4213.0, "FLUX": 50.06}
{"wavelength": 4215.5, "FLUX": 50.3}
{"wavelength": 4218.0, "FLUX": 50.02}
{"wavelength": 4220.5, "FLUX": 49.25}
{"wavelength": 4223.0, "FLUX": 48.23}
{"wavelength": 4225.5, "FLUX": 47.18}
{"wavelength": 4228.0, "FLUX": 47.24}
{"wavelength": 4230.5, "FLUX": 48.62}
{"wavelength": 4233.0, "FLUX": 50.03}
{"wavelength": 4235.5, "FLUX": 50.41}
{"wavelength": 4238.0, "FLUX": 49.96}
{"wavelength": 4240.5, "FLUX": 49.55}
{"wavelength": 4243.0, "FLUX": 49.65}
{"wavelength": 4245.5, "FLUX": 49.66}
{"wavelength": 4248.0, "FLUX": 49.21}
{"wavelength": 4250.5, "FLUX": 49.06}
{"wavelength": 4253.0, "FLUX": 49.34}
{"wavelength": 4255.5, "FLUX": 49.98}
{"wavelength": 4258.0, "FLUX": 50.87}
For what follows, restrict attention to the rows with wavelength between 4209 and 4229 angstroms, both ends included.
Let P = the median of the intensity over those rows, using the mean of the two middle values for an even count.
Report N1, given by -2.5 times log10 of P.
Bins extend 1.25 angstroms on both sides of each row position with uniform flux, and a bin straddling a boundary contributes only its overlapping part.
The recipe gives -4.24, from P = 49.6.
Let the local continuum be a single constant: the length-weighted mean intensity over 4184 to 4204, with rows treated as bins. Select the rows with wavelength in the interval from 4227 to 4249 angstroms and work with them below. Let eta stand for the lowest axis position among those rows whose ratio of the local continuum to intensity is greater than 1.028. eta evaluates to 4228.0 angstroms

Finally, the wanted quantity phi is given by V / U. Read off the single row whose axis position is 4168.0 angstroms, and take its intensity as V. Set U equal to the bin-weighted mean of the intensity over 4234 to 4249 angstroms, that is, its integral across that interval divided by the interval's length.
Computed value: 0.99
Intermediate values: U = 49.8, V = 49.44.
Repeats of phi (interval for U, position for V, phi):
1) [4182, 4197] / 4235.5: 0.97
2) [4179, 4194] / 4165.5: 0.97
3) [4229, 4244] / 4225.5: 0.95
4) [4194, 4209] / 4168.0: 0.99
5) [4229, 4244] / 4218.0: 1.01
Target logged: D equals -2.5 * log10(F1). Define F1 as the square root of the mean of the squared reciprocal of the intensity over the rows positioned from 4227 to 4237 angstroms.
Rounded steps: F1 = 0.0204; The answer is 4.226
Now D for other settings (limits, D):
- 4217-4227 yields 4.217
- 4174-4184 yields 4.263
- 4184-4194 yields 4.294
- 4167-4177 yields 4.225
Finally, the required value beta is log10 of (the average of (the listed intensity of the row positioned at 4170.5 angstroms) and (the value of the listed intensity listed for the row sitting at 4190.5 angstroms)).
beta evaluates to 1.71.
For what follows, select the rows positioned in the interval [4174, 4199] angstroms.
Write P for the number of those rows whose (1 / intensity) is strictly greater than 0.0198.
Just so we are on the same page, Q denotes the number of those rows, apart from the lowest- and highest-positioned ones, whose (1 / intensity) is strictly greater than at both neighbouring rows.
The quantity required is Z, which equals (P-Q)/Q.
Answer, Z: 1.0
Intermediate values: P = 2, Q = 1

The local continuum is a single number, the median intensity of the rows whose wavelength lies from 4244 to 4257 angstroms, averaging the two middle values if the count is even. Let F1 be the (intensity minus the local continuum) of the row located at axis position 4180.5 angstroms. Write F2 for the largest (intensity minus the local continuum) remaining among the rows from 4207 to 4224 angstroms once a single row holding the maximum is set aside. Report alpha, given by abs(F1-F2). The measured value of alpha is 1.5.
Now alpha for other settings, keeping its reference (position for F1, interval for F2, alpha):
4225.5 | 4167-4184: 4.4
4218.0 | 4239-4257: 0.4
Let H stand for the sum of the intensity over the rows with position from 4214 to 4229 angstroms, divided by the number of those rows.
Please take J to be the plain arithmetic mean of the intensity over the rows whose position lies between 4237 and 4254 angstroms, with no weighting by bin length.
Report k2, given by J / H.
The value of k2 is 1.02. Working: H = 48.7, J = 49.5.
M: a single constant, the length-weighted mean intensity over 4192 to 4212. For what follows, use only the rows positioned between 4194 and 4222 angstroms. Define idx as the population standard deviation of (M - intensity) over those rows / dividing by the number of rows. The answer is 0.62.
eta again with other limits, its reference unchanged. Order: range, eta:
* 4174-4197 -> 4175.5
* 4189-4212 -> 4200.5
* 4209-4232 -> 4220.5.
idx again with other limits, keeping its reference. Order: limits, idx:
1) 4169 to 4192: 1.46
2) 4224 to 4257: 0.97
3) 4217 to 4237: 1.18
